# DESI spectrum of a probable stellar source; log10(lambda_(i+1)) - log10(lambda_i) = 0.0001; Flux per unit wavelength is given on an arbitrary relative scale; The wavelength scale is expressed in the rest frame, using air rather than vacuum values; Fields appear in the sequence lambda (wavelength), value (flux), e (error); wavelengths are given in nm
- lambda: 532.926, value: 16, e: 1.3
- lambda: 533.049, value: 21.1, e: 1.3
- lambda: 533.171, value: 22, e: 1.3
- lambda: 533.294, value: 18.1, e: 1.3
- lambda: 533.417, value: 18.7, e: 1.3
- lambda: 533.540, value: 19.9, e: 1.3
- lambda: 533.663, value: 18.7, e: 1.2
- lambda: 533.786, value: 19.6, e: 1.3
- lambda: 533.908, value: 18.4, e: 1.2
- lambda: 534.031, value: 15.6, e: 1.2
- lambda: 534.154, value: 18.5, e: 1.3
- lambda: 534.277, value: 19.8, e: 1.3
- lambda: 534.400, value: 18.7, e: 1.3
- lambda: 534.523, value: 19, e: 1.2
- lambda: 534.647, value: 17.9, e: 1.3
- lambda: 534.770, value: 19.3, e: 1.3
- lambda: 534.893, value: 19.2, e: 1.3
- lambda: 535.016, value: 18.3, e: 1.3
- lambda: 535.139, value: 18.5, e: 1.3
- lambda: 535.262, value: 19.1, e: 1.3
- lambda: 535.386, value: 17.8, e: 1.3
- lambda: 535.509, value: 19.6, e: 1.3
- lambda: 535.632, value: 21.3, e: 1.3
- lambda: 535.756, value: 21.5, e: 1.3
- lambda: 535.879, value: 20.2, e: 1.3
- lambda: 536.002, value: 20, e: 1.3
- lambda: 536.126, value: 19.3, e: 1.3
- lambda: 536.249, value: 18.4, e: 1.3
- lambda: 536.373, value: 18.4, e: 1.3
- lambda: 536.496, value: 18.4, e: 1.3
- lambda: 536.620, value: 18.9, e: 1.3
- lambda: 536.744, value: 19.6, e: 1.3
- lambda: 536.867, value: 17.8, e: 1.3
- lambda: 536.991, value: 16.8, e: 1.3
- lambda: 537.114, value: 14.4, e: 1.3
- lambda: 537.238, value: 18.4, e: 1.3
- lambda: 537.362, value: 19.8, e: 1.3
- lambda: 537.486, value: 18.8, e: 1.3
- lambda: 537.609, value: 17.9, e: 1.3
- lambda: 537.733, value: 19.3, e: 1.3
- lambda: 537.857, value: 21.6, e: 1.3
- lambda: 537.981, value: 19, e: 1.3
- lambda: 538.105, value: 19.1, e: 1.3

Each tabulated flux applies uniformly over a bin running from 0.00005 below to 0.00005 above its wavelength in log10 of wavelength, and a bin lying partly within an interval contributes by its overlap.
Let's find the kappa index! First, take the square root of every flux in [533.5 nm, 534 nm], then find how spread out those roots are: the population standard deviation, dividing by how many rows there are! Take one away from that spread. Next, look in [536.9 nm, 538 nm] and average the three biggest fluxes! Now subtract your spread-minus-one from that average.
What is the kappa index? 21.2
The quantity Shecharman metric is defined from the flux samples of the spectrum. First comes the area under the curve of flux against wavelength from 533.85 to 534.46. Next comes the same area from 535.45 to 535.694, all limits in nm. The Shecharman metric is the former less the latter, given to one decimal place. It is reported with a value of 6.1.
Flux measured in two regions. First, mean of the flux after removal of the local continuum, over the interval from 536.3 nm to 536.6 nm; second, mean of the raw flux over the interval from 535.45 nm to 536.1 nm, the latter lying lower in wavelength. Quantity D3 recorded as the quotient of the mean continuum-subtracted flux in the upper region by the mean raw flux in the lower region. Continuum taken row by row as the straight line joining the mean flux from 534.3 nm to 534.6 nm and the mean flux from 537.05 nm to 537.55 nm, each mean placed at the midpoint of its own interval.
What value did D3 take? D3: 0.01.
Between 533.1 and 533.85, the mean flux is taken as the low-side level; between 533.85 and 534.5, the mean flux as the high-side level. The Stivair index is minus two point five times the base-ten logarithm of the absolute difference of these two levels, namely -0.3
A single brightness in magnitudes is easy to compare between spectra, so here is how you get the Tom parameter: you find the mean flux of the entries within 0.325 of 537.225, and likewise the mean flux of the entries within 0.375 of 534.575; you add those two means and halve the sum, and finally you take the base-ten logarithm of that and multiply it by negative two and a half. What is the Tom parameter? -3.157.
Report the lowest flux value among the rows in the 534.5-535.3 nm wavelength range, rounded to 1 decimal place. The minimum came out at 17.9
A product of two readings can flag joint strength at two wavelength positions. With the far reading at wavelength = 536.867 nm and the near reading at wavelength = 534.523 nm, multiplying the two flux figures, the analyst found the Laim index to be 338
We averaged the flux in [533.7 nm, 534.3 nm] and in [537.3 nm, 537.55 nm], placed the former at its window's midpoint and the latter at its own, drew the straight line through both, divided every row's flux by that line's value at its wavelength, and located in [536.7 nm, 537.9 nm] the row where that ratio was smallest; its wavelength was 537.114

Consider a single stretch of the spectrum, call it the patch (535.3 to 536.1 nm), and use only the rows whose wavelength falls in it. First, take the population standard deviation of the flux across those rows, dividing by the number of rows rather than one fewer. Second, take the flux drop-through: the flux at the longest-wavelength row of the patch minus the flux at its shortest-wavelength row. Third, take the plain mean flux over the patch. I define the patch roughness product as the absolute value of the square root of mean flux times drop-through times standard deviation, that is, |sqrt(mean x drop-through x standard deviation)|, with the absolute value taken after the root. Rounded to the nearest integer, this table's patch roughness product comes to 7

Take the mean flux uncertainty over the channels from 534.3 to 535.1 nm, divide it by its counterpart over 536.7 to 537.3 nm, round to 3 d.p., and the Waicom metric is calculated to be 0.987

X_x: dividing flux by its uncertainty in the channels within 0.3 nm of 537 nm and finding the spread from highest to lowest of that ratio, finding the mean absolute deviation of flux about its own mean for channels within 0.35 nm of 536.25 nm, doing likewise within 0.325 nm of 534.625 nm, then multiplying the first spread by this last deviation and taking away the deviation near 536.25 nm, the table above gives 1.1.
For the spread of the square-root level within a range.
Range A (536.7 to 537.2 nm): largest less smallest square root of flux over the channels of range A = 0.6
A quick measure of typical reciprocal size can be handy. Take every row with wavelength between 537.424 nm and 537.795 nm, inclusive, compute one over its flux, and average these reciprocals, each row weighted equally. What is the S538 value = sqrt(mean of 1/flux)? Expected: 0.232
